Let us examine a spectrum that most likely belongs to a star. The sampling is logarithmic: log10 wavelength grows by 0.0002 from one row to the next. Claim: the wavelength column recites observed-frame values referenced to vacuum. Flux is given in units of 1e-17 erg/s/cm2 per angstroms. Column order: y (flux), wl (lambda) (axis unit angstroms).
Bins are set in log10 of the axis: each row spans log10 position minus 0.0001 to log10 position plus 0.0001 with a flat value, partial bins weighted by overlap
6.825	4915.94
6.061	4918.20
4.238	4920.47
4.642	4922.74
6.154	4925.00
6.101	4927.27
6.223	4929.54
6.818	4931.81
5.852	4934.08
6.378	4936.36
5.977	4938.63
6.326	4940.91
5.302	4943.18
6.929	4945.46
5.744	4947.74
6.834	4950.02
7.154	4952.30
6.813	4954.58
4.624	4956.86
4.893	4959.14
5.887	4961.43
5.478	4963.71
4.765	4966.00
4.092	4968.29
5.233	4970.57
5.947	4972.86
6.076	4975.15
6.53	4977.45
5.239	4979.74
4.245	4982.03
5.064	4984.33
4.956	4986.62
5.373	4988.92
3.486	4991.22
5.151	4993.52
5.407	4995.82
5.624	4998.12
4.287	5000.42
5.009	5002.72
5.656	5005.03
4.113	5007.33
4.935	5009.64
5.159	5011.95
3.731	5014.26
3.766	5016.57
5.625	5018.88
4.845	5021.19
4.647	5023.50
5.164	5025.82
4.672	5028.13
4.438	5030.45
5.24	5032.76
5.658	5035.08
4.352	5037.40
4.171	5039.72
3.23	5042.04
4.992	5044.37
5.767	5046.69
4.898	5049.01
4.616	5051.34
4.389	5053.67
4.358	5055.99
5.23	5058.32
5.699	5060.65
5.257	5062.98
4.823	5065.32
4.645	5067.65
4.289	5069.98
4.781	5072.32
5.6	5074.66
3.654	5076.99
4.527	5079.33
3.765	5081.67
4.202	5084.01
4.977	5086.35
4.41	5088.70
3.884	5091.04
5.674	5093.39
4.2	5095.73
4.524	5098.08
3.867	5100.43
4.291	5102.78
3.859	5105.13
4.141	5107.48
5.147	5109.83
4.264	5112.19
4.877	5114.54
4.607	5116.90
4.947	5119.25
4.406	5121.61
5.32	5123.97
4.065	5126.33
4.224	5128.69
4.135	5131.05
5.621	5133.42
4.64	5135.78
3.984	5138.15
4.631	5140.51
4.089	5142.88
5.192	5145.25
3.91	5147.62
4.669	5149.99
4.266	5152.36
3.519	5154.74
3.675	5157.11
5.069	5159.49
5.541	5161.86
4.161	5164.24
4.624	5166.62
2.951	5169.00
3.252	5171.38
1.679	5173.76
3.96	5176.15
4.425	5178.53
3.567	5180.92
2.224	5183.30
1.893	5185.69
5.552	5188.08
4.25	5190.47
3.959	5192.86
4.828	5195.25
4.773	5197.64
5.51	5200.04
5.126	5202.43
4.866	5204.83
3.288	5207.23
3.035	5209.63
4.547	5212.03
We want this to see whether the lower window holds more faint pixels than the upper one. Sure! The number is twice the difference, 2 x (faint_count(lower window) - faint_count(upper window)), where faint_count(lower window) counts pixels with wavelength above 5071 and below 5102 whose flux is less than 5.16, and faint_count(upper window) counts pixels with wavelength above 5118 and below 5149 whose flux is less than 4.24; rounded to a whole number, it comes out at 10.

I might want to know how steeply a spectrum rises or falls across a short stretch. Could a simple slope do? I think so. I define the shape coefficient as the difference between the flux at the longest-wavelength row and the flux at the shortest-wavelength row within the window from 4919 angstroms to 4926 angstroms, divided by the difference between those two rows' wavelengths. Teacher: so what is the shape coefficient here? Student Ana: 0.42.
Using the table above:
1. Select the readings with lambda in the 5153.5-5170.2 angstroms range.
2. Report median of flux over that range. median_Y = 4.2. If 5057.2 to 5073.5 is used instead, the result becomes 4.8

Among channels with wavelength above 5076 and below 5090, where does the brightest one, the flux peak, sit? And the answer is 5086.35 angstroms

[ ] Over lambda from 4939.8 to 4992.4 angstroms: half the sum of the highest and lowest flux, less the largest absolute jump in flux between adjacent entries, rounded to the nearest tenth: 3.1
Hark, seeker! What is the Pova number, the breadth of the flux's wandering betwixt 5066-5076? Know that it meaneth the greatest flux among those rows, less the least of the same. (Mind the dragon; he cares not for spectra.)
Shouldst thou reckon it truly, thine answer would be 1.31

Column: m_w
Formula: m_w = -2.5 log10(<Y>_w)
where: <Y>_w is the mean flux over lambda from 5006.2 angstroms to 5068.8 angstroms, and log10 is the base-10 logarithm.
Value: -1.693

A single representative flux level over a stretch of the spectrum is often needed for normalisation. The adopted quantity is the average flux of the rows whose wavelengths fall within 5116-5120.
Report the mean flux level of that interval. 4.78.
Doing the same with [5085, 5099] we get 4.61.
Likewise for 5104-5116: 4.46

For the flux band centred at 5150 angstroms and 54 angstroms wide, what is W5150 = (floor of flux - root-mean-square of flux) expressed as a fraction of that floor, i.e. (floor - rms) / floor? -1.6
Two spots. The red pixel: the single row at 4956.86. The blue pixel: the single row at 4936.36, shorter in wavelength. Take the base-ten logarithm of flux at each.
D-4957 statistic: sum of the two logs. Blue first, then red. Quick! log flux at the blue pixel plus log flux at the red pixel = 1.47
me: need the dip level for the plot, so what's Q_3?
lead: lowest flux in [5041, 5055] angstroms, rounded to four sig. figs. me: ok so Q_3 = 3.230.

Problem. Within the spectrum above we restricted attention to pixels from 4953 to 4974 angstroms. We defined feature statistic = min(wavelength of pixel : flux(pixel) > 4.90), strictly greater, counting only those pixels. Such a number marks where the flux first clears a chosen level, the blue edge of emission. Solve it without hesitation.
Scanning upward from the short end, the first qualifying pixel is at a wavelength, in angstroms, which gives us 4954.58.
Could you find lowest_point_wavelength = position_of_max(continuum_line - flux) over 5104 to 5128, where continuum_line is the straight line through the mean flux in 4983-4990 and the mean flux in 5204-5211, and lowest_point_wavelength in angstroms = 5105.13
